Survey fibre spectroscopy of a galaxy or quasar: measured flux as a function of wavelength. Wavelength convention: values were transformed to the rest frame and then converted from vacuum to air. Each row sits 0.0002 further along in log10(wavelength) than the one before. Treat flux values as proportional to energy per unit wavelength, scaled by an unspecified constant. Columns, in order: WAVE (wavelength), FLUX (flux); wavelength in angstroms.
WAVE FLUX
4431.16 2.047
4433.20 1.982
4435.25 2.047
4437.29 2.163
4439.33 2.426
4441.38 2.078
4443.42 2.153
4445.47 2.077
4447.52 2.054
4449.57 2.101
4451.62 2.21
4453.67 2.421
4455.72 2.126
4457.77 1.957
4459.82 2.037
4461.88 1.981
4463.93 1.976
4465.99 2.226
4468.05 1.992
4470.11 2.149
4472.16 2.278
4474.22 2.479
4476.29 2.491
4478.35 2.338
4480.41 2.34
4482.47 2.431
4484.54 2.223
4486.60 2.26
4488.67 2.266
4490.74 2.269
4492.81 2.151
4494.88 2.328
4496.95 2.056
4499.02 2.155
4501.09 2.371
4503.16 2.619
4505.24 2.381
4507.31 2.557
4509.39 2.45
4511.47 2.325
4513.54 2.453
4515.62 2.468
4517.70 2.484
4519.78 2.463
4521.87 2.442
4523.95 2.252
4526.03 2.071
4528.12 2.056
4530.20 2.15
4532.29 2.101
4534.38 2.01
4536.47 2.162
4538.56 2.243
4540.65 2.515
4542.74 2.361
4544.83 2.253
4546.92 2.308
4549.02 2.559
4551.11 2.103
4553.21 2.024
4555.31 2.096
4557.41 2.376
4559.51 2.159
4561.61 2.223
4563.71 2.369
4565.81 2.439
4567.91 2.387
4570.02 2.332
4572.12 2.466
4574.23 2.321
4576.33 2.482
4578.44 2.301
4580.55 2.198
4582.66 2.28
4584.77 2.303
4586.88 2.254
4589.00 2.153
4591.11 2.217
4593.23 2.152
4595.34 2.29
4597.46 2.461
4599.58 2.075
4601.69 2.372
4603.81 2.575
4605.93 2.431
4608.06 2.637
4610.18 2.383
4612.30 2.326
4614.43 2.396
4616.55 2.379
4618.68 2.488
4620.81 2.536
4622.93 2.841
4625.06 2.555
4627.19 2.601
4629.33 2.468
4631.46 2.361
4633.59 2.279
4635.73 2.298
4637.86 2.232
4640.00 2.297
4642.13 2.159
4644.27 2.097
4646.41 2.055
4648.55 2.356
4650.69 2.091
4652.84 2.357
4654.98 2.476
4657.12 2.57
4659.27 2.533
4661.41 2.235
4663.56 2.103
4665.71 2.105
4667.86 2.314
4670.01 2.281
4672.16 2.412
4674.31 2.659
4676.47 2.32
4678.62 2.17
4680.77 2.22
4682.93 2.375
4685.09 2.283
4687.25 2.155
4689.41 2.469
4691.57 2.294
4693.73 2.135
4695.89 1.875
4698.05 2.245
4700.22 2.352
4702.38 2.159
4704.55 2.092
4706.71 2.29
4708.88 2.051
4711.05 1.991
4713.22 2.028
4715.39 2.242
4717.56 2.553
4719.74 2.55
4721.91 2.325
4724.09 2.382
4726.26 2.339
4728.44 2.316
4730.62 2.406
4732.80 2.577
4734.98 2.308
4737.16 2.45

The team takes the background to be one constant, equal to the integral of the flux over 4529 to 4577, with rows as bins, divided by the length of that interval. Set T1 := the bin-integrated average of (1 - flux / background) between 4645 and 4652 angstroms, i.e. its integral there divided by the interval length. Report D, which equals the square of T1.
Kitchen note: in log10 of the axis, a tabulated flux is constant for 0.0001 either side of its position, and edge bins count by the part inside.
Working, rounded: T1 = 0.047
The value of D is 0.0022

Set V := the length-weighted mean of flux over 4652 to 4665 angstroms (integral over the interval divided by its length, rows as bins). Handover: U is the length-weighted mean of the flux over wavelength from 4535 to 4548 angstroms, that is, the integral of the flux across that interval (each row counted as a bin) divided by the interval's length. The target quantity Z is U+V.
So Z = 4.67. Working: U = 2.30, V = 2.37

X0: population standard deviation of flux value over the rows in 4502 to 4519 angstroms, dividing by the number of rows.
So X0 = 0.086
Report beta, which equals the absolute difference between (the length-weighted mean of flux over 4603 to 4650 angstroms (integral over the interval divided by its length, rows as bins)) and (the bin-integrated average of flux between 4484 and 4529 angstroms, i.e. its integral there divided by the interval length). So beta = 0.069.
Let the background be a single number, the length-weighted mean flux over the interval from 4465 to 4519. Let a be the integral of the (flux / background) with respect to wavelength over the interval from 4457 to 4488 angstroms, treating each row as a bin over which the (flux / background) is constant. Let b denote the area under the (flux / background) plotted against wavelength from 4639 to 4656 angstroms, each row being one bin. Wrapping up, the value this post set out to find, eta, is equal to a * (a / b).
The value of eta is 53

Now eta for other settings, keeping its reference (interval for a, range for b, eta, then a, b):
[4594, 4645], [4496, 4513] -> 159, 53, 17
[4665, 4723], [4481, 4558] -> 42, 56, 76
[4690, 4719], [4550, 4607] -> 13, 27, 56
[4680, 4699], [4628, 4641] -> 25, 18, 13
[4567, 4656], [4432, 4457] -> 349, 90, 23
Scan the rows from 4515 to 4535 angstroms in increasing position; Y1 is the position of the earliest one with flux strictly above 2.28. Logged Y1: 4515.62 angstroms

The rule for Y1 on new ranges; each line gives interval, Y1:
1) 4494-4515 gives 4494.88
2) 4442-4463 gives 4453.67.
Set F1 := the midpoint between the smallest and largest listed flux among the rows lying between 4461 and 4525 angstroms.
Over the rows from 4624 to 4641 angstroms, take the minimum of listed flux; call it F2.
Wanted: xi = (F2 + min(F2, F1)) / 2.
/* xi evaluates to 2.23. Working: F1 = 2.30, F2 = 2.232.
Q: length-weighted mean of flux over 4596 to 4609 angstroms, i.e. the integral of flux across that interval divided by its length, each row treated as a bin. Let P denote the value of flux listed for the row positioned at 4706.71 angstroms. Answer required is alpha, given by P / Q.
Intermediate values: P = 2.29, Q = 2.42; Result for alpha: 0.95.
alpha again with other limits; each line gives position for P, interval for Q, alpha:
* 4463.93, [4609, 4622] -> 0.81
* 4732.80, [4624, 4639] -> 1.07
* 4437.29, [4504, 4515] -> 0.89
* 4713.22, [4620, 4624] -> 0.75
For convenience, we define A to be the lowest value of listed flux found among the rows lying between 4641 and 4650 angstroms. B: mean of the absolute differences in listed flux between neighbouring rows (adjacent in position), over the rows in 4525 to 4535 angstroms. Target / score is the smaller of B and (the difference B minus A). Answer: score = -2.0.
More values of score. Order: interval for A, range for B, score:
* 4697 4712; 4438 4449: -1.9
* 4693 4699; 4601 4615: -1.7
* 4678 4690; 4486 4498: -2.0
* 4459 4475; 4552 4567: -1.8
